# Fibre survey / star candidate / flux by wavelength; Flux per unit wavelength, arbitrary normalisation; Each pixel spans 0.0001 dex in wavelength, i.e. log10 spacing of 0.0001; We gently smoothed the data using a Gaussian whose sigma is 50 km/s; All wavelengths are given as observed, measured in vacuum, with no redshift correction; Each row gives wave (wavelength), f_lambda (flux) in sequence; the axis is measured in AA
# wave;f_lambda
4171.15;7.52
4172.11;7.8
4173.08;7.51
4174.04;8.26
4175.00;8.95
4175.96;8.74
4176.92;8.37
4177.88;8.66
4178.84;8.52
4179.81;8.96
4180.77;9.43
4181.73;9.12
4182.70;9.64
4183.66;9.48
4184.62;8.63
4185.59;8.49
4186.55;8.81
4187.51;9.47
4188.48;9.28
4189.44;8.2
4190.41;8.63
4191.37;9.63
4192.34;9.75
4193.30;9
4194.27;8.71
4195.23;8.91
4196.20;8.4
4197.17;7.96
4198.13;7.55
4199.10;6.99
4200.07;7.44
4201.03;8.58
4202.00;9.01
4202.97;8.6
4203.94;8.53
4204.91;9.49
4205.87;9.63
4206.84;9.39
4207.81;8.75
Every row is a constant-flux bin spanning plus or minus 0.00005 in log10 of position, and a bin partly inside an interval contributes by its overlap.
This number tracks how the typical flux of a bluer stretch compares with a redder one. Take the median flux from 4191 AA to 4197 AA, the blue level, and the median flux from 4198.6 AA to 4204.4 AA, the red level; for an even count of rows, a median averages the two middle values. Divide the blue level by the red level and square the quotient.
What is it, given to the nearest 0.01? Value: 1.10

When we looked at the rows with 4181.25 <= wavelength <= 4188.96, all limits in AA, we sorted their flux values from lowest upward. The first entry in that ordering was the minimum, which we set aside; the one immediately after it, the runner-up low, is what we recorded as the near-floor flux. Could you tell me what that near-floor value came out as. 8.63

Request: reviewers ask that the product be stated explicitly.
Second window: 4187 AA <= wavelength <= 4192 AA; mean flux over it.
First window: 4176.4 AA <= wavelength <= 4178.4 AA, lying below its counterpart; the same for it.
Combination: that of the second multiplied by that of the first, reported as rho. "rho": 77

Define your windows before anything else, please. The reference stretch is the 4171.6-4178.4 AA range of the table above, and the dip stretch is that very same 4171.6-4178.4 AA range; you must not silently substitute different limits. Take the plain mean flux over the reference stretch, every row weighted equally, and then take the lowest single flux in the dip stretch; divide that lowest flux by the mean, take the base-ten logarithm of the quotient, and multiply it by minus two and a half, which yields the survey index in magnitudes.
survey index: 0.112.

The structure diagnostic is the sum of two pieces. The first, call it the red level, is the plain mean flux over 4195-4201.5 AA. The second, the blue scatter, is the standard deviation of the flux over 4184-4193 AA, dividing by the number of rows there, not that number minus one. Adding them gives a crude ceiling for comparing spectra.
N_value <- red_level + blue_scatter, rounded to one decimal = 8.5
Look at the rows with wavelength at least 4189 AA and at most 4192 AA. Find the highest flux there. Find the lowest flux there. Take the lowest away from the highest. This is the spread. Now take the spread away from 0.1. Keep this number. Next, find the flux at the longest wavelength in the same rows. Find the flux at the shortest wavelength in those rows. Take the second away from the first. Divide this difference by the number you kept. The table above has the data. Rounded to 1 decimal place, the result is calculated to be -1.1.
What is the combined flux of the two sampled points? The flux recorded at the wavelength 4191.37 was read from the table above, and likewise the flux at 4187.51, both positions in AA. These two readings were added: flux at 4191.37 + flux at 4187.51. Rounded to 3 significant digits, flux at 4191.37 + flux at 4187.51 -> 19.1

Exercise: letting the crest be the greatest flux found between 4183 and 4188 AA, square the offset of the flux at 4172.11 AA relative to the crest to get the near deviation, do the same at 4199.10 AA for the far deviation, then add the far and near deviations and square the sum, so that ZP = 81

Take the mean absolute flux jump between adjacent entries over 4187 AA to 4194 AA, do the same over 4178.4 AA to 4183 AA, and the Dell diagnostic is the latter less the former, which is -0.16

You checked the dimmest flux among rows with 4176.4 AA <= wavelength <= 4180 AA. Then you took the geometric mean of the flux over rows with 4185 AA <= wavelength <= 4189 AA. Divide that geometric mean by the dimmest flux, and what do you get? 1.08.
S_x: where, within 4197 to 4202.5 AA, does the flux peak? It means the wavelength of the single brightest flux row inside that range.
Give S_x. 4202.00 AA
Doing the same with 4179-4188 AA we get 4182.70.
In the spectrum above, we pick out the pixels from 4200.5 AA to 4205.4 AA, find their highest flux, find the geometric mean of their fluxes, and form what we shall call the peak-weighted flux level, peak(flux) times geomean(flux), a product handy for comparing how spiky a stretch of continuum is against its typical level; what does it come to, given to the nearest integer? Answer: 84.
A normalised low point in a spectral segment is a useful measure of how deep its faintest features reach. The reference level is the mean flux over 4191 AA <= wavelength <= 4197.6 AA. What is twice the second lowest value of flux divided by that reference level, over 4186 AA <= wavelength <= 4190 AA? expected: 1.98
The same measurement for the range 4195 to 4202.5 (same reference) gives 1.67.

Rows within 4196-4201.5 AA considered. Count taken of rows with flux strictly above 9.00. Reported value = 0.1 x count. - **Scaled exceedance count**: 0.0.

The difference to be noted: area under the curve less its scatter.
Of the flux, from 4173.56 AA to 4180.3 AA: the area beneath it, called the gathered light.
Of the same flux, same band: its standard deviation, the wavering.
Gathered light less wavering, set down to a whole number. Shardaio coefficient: 58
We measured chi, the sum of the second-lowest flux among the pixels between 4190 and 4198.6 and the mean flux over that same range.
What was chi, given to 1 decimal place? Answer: 16.7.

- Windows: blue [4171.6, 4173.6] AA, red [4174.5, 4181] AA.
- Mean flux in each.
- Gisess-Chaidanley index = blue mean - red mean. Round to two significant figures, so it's -1.1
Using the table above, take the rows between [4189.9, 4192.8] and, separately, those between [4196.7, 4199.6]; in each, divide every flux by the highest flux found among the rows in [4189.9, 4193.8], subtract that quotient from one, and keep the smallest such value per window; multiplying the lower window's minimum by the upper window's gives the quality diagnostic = 0.000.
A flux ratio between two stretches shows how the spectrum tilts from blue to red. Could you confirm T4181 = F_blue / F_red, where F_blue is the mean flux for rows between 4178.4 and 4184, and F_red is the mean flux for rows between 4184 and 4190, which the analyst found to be 1.04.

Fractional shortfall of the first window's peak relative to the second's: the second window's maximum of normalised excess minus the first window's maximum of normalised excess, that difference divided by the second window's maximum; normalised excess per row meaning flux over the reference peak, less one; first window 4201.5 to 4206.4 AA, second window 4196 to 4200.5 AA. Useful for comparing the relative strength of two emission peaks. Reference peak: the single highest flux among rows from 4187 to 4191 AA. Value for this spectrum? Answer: 1.1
